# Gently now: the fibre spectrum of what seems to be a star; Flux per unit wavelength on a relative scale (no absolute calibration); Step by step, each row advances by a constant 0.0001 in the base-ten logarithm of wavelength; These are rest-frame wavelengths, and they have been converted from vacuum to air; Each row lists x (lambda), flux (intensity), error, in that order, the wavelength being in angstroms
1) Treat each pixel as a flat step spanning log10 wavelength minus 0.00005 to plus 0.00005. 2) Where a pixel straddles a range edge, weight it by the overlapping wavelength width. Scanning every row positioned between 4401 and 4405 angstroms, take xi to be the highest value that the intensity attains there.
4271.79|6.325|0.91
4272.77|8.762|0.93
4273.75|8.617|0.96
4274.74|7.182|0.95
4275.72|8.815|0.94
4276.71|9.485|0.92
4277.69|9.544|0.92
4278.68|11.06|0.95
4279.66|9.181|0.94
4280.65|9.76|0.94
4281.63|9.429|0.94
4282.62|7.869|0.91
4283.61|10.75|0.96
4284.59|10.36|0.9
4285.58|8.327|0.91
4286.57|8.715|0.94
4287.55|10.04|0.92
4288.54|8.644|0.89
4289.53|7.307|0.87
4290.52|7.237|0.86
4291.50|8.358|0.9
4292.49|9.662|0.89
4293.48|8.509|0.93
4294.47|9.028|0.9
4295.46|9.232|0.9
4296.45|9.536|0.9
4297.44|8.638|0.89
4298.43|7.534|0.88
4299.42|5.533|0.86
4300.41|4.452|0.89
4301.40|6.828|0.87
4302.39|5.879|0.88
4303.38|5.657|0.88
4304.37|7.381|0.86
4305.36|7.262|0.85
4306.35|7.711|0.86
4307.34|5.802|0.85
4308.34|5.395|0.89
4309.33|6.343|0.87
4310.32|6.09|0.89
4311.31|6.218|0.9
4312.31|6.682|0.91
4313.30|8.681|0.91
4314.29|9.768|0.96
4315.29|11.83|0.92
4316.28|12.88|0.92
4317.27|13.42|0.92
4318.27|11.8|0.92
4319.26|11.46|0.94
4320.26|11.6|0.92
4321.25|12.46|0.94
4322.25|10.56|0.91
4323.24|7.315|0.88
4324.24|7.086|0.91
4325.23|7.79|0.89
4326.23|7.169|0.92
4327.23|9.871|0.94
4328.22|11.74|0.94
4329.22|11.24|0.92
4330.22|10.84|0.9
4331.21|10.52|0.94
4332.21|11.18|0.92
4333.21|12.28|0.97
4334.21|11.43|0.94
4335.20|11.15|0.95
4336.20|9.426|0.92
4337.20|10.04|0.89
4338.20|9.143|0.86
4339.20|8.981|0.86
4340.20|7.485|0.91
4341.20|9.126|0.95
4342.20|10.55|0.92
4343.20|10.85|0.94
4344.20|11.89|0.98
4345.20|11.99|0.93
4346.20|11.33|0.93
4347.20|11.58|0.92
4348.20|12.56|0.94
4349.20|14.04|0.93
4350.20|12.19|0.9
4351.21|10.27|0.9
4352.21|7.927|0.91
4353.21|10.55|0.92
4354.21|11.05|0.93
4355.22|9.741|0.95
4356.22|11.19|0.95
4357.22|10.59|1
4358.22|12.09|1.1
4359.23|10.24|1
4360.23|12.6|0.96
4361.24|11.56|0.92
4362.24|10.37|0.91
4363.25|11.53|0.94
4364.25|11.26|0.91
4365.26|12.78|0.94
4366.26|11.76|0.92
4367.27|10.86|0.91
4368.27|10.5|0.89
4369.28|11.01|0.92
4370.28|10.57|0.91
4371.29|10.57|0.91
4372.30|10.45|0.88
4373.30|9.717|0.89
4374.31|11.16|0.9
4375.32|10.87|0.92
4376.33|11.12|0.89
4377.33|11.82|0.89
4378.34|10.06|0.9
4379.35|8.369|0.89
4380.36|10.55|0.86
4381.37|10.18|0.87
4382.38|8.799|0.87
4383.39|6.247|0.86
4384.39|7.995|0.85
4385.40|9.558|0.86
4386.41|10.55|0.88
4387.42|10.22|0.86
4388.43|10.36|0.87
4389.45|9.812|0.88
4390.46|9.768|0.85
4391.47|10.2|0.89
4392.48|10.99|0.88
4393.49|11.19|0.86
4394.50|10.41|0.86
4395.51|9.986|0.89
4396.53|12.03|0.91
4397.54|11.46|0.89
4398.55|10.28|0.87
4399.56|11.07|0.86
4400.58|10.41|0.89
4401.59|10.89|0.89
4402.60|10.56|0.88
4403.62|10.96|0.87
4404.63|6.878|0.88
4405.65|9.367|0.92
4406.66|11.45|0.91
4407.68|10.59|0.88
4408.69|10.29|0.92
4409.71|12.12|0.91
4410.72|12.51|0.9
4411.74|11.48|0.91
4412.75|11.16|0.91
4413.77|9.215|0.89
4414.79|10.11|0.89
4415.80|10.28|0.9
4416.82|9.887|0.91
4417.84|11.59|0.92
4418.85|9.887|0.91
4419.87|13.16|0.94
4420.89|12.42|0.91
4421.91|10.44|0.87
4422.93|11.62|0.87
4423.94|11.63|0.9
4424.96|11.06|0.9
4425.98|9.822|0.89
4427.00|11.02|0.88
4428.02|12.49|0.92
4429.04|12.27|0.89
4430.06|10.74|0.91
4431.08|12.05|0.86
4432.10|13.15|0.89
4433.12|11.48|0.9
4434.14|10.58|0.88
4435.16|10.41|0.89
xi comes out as 10.96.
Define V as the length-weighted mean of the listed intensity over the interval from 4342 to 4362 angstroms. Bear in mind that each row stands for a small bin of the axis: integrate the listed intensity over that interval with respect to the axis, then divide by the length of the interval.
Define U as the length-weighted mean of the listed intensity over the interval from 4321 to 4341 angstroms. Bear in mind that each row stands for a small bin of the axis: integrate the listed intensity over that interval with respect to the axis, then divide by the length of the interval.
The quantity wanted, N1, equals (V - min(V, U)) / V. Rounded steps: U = 9.84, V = 11.2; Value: 0.12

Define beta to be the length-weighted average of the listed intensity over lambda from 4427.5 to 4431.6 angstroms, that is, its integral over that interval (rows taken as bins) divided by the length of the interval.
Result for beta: 11.9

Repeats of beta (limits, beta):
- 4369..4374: 10.5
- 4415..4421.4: 11.2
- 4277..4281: 9.9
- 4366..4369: 11.0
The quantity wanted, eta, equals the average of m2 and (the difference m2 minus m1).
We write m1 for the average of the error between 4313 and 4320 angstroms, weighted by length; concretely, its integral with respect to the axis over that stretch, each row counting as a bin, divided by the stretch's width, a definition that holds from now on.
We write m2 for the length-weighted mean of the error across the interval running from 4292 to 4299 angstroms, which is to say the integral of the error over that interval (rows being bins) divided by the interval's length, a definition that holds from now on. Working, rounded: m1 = 0.927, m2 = 0.897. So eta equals 0.434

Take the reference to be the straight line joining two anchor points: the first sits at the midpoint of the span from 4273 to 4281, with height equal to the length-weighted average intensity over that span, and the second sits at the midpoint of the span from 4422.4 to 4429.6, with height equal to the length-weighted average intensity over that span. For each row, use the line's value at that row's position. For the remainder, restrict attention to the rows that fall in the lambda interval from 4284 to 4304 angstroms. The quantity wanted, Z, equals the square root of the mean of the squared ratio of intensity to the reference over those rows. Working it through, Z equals 0.86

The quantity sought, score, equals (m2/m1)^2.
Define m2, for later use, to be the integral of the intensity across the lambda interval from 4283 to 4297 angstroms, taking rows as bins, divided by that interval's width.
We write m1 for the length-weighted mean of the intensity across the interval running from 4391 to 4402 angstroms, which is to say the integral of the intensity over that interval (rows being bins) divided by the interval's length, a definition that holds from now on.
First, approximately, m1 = 10.8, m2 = 9.0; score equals 0.69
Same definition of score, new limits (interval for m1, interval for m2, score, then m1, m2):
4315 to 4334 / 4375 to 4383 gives 0.90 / 10.7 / 10.1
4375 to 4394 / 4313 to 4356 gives 1.14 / 9.9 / 10.6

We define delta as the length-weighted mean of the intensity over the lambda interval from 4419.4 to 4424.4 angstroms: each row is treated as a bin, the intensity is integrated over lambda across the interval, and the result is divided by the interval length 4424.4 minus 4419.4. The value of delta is 11.9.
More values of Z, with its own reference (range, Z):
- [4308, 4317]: 0.88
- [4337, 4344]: 0.94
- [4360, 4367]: 1.12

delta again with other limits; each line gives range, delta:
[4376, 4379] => 10.9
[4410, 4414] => 11.3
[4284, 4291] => 8.7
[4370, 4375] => 10.5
